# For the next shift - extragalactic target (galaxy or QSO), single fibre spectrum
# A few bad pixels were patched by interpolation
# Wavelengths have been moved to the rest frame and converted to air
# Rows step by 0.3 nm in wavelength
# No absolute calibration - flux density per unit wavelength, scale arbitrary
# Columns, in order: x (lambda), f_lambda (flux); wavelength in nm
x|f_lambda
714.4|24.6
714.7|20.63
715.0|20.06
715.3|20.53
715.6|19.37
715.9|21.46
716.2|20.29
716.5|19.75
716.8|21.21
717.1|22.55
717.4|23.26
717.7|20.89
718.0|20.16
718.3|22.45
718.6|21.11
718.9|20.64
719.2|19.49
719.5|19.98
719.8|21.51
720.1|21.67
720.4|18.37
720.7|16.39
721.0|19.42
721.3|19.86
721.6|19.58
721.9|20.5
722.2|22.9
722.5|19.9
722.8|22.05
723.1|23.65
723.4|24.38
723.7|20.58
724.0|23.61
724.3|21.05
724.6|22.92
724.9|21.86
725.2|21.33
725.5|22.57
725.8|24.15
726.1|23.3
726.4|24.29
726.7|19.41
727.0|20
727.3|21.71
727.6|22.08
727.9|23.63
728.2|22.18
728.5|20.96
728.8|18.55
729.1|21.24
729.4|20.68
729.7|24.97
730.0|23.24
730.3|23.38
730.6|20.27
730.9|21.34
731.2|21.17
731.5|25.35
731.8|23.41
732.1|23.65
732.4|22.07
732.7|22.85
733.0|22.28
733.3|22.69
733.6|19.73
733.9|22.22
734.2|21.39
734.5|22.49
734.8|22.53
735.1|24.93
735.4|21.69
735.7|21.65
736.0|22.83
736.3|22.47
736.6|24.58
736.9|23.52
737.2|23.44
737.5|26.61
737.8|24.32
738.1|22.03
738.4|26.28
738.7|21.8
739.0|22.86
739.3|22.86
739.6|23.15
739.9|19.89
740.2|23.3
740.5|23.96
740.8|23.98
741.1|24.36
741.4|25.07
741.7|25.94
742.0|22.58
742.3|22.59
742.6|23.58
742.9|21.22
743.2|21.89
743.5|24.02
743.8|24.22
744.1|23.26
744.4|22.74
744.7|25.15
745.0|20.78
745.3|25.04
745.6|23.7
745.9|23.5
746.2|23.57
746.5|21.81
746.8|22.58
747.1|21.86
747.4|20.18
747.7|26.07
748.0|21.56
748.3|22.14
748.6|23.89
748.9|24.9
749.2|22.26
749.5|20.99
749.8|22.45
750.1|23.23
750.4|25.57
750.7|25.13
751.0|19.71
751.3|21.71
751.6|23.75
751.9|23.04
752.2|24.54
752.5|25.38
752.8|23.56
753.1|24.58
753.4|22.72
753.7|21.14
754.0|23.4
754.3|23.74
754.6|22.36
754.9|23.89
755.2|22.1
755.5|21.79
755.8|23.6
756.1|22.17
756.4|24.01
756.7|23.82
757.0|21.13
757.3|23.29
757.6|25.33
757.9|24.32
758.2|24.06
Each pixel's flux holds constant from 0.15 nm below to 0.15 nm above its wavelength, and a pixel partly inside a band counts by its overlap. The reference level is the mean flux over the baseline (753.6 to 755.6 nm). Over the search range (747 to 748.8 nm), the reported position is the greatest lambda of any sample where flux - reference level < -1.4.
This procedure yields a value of 747.4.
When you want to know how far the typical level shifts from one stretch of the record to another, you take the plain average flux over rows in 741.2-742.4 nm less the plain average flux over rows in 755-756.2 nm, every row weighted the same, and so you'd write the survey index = 1.6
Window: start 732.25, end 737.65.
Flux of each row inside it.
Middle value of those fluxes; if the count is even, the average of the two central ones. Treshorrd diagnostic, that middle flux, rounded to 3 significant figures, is 22.5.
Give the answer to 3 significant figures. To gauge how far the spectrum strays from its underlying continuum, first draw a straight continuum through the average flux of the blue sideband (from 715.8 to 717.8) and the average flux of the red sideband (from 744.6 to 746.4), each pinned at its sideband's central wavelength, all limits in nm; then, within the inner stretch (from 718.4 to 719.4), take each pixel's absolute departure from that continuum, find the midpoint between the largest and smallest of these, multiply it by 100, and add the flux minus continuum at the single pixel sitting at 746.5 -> 119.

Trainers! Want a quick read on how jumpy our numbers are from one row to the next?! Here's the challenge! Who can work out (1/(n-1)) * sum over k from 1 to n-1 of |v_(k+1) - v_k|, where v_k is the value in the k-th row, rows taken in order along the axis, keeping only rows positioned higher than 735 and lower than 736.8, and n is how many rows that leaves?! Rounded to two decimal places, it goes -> 1.39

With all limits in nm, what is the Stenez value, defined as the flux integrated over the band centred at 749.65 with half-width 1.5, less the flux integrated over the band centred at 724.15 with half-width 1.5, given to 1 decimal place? 1.9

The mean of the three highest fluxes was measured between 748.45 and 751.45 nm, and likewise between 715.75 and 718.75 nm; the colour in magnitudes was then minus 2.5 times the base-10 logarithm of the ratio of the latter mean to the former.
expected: 0.11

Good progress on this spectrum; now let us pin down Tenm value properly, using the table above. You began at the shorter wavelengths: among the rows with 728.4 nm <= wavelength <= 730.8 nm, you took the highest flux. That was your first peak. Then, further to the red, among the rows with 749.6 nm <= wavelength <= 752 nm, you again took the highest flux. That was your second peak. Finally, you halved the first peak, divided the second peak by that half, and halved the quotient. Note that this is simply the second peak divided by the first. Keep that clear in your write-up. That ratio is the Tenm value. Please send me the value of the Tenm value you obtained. 1.02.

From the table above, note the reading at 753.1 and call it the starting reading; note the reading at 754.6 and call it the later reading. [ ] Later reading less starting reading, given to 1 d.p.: -2.2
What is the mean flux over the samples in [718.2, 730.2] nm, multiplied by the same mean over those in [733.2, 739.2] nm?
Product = 494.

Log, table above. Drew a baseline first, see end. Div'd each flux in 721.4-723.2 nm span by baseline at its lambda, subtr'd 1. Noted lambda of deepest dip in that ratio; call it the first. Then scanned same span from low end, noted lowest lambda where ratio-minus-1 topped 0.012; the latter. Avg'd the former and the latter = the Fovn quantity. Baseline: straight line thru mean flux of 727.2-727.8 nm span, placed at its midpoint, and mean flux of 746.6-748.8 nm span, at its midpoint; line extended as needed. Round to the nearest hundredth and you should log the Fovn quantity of 721.90 nm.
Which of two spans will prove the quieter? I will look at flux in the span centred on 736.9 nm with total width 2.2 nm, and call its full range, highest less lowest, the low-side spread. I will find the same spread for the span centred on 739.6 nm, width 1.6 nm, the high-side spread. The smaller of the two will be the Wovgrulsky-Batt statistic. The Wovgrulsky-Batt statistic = 3.41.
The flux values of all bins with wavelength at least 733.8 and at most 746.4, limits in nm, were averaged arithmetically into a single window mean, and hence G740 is 23.3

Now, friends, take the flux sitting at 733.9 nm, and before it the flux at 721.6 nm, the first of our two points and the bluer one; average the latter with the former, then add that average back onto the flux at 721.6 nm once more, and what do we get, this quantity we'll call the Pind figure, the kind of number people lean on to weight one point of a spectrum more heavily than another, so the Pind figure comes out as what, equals 40.5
